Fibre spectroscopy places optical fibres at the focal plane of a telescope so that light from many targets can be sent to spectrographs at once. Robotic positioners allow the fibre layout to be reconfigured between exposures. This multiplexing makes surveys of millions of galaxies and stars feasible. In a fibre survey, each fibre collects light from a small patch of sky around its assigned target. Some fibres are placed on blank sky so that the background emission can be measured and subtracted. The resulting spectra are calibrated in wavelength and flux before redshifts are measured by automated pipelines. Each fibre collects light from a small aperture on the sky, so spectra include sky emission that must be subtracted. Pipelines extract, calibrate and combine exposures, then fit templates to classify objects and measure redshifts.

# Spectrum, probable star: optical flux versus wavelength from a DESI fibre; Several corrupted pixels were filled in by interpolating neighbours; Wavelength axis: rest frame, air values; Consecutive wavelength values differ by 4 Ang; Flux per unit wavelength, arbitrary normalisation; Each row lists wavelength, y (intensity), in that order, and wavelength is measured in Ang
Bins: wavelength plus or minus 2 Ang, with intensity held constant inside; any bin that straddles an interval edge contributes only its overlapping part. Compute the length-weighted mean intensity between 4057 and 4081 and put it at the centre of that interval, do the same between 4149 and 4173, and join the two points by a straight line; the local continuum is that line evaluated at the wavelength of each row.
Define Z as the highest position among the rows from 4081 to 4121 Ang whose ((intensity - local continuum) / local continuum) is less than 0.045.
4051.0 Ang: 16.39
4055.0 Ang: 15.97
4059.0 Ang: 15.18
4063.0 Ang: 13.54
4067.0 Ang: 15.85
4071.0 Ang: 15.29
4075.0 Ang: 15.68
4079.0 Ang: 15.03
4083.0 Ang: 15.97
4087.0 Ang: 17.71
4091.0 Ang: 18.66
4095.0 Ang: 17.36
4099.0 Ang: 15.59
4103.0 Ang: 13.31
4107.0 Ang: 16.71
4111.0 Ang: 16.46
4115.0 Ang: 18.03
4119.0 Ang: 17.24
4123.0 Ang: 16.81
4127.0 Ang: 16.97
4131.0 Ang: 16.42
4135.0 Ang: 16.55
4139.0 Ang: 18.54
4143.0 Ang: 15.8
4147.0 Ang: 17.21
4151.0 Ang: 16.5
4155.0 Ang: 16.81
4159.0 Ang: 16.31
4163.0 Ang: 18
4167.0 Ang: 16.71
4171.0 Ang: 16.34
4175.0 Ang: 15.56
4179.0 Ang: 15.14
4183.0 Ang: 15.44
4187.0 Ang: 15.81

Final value 4111.0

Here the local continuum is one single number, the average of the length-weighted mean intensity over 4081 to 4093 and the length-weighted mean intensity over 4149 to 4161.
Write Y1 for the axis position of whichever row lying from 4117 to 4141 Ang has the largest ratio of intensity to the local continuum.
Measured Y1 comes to 4139.0 Ang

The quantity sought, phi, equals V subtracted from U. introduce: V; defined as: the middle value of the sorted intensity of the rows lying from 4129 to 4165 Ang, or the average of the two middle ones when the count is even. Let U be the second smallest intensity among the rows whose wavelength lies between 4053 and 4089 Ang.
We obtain -1.5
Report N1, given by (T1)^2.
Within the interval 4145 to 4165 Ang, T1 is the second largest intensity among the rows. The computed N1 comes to 296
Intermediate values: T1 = 17.21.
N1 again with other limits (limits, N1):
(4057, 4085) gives 251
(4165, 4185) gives 267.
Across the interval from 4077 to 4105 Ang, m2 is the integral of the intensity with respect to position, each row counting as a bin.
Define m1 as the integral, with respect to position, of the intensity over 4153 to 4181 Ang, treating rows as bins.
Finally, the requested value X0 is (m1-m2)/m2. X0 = 0.01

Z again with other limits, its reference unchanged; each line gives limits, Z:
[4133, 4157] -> 4155.0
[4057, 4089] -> 4083.0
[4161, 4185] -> 4183.0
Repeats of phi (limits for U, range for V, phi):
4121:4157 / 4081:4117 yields -0.3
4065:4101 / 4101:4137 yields -1.4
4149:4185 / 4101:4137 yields -1.3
